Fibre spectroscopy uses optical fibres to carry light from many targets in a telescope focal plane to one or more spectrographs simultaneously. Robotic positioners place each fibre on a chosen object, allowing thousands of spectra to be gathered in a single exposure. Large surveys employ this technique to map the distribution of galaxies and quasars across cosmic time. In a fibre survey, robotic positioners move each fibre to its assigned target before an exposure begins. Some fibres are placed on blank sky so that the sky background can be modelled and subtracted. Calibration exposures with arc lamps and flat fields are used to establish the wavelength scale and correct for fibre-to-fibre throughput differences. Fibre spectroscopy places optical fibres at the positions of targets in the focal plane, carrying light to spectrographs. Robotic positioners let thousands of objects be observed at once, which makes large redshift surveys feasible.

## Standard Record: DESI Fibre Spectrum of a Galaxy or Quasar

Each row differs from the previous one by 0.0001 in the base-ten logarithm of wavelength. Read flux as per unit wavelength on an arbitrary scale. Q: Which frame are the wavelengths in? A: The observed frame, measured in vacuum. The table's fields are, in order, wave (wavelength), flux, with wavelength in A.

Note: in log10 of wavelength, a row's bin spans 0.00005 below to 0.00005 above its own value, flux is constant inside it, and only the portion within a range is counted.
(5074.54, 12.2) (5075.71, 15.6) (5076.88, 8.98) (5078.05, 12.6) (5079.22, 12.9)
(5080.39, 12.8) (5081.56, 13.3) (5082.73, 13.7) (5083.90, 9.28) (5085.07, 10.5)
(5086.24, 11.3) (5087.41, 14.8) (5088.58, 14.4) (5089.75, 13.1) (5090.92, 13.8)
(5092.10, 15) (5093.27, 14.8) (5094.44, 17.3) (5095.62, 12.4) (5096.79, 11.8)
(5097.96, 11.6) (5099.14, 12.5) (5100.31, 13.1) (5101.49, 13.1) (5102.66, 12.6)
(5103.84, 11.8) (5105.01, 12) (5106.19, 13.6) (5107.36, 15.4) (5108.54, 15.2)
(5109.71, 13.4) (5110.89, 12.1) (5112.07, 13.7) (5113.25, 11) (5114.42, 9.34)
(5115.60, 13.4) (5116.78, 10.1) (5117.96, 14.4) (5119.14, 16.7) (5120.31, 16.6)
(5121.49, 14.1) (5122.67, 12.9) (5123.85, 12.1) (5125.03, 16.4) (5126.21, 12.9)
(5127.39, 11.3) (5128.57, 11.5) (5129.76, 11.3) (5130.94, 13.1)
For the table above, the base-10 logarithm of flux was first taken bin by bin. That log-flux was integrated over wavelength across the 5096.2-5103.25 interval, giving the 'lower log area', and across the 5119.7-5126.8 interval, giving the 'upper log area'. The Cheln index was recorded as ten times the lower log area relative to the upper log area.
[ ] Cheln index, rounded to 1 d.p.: 9.5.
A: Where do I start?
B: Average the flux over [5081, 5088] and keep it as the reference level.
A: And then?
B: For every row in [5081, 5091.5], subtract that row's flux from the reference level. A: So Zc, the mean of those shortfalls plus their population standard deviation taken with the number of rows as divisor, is 1.2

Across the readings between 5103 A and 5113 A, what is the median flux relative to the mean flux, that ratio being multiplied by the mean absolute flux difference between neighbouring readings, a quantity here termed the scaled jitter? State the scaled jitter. 1.2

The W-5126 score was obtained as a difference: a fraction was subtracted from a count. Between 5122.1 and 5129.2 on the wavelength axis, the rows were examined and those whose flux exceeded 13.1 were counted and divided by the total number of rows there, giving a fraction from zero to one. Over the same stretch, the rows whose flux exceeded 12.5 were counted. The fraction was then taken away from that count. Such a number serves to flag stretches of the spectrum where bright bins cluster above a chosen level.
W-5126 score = 2.8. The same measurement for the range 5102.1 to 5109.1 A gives 3.5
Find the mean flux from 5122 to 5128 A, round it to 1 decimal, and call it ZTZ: 13.1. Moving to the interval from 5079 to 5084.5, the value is 12.4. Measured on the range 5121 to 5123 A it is 13.5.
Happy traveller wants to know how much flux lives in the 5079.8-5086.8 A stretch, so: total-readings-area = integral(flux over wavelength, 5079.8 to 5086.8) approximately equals 83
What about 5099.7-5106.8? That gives 90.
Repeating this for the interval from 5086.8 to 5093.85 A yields 101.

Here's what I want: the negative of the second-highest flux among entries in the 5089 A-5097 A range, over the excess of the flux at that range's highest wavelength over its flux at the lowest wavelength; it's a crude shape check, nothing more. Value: 11.5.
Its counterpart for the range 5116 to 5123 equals -5.9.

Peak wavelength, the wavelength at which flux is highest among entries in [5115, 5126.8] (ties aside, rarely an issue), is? 5119.14 A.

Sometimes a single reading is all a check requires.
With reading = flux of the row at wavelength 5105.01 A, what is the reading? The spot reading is 12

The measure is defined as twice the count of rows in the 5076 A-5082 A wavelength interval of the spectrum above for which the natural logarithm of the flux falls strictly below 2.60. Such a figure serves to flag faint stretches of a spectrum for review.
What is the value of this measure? 10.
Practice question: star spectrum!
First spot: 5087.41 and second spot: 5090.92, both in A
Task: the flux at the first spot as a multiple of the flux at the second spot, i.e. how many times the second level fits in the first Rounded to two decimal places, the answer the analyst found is 1.07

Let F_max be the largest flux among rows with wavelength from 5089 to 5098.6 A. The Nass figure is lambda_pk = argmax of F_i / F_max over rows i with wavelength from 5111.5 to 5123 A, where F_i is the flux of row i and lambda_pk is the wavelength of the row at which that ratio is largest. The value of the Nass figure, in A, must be 5119.14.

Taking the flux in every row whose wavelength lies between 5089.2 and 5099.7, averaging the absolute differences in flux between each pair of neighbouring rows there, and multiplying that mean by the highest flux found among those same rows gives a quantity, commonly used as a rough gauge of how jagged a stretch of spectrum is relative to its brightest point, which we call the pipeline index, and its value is 24.2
